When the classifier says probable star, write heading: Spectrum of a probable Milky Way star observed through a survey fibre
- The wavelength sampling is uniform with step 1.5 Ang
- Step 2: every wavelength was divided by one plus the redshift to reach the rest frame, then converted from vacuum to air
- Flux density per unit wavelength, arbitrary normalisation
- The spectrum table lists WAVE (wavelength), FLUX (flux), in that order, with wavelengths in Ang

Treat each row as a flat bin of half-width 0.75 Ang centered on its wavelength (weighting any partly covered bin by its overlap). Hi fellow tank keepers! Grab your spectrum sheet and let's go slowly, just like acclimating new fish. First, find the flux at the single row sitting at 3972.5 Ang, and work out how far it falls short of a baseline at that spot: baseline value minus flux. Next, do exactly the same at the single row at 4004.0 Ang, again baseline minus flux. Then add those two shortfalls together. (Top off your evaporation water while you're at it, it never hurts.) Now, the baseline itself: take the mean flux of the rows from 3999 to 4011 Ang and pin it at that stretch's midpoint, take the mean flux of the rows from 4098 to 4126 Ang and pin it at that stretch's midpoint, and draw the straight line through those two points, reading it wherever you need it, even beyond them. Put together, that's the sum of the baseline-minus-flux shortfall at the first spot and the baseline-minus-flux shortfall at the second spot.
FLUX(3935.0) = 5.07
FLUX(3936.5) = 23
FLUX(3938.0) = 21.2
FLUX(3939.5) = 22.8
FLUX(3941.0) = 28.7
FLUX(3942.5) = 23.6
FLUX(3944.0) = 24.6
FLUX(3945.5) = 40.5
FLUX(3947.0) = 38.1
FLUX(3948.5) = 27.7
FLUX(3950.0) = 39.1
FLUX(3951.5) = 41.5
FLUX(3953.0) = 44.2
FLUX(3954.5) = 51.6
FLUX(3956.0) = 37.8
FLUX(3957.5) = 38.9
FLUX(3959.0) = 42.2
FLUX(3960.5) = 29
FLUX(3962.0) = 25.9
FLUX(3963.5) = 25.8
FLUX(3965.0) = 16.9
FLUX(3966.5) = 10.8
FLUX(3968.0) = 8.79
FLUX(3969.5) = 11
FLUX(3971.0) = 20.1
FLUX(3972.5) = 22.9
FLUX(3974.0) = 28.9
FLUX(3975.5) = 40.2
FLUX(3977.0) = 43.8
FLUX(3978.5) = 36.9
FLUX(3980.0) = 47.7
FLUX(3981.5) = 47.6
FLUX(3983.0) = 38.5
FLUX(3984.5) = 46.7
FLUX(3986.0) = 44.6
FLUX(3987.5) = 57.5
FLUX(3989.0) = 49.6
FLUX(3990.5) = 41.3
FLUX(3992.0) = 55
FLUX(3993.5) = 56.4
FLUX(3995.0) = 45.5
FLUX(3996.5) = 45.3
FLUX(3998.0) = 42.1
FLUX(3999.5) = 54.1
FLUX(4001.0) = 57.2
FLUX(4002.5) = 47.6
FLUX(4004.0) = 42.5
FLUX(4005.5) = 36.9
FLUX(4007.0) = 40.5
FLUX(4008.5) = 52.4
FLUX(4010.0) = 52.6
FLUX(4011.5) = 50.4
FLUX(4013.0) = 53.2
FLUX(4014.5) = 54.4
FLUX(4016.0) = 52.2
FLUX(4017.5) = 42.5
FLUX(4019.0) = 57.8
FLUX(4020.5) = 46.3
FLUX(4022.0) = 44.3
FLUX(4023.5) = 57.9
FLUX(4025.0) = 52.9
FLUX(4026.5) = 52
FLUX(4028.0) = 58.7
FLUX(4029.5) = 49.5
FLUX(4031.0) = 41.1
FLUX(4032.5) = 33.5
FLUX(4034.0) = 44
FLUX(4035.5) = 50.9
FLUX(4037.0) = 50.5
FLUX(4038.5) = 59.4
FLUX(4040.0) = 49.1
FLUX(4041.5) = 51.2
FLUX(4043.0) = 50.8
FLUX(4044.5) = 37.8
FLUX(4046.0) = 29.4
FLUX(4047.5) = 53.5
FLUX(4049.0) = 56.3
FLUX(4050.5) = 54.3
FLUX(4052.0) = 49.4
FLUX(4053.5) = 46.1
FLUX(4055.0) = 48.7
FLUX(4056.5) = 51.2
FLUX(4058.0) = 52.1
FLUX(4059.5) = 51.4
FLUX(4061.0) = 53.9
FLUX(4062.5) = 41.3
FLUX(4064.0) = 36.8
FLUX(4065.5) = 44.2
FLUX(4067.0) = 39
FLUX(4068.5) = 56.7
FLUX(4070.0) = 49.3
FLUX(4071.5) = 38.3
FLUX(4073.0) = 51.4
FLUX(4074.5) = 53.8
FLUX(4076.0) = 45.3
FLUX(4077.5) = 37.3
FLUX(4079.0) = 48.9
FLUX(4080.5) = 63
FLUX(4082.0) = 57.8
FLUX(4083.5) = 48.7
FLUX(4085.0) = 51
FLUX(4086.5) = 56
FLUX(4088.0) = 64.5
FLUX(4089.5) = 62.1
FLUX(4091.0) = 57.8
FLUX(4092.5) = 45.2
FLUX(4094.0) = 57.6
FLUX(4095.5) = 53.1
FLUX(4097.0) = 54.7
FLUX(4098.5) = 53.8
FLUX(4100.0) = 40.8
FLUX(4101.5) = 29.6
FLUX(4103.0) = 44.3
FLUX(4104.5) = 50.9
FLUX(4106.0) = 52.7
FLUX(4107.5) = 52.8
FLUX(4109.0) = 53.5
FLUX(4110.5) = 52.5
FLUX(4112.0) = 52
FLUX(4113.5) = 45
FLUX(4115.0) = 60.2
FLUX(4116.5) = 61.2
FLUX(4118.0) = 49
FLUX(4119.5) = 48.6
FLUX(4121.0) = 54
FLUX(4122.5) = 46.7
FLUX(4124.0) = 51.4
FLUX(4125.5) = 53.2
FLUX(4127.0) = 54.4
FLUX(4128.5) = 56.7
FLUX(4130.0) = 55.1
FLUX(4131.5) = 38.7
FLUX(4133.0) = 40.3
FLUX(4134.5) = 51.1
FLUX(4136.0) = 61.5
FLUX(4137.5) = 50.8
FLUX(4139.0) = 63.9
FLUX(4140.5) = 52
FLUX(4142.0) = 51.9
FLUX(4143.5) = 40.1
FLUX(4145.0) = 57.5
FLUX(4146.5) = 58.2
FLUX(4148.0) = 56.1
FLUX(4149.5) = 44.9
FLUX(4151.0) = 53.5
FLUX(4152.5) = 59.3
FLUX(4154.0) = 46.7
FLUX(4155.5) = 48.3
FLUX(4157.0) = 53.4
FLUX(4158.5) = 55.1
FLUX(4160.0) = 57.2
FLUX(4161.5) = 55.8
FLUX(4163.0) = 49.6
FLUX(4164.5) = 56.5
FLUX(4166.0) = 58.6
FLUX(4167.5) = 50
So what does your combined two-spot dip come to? 30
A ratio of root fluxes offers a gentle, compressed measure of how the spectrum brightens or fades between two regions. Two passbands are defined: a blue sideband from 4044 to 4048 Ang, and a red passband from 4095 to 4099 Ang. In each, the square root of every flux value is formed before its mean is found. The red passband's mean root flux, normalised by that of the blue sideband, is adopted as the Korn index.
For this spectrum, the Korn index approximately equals 1.2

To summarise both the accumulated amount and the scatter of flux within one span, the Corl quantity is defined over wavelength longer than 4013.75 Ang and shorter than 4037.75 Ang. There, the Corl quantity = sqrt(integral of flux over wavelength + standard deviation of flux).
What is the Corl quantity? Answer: 34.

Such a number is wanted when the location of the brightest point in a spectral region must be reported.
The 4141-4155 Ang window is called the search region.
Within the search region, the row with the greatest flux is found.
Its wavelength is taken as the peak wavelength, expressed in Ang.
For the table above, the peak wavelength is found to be 4152.5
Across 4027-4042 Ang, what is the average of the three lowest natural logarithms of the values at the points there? 3.67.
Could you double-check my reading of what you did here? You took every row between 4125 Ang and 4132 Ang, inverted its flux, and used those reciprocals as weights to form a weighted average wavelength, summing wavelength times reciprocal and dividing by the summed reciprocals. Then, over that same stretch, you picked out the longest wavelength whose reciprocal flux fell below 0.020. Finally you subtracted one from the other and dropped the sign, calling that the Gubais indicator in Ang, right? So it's 1.3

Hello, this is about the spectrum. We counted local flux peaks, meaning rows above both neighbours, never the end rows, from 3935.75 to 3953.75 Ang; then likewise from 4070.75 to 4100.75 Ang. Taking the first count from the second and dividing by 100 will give 0.030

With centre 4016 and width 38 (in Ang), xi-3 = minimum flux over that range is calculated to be 33.5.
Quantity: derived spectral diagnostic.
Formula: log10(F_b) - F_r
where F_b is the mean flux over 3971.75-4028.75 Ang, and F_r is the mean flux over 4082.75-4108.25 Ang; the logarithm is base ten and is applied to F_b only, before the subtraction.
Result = -49.8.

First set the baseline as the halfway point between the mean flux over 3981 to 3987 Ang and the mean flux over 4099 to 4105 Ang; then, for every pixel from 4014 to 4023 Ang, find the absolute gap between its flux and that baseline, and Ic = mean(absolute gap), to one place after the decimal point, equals 6.8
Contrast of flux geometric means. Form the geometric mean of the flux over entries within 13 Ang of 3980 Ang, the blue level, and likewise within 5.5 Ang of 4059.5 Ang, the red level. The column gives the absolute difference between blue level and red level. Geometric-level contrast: 14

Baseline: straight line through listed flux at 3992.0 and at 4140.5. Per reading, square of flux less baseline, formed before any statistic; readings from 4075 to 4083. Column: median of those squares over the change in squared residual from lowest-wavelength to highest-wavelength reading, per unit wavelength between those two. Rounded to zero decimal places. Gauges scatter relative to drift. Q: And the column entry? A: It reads -9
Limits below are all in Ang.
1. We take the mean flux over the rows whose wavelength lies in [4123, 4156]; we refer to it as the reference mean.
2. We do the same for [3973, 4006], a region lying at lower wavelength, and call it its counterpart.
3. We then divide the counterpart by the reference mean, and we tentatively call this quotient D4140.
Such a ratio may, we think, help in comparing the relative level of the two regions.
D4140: 0.88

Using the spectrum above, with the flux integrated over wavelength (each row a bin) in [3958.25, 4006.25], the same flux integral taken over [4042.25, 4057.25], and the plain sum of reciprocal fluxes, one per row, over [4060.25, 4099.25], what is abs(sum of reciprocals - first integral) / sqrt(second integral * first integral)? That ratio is 1.60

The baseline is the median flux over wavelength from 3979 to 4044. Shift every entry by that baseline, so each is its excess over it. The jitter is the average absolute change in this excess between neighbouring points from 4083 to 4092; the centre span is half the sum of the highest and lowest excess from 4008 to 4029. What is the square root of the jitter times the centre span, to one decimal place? 2.1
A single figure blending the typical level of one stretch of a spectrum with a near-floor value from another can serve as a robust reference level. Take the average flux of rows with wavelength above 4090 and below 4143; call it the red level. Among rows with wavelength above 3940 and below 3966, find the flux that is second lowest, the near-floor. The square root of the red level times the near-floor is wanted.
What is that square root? 35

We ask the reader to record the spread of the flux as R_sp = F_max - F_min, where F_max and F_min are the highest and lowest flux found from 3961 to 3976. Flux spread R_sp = 31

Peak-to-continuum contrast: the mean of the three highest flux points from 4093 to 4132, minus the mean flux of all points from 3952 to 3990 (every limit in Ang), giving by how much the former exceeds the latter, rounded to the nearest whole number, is 25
